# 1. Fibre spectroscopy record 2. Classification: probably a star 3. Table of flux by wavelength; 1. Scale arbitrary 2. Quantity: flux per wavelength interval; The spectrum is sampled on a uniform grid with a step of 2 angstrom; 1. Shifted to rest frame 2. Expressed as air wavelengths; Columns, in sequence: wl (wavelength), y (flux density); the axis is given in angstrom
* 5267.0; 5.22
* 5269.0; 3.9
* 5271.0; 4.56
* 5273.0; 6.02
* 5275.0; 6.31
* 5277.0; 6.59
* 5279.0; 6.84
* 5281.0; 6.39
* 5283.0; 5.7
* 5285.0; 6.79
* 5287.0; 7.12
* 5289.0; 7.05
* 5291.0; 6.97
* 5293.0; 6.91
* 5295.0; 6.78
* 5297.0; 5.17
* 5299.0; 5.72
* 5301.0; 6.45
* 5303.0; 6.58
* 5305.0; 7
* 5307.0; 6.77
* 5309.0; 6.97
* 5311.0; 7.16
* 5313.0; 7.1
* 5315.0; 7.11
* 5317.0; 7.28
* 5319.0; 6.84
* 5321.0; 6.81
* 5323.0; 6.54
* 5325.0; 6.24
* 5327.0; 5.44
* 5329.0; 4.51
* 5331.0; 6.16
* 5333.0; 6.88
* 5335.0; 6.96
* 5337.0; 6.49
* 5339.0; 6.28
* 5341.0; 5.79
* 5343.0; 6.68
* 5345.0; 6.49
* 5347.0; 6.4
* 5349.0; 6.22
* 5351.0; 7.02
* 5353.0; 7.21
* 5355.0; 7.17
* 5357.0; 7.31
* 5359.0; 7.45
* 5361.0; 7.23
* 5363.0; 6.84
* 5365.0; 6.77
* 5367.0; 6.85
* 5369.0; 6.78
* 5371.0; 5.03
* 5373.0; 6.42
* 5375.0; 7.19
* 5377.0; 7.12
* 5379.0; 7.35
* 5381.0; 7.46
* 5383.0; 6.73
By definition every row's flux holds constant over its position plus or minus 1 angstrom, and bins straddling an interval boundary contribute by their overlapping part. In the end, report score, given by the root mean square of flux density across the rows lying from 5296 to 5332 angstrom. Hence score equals 6.5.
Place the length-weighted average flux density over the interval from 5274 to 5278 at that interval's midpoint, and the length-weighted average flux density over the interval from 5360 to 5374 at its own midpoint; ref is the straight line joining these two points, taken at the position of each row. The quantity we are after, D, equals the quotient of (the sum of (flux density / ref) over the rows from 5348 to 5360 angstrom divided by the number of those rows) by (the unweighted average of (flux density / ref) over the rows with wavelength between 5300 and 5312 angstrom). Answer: 1.03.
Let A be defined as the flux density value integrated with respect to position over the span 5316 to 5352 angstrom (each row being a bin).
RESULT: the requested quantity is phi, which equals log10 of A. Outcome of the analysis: 2.4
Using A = 230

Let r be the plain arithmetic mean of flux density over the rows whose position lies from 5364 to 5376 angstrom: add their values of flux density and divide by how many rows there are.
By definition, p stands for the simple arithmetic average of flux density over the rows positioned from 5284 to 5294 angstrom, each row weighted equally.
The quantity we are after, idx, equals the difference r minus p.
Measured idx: -0.5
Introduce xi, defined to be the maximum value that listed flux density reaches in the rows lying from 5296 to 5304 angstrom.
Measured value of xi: 6.58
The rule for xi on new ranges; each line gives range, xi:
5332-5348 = 6.96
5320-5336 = 6.96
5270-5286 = 6.84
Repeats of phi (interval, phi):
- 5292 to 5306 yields 2.0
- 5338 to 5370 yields 2.3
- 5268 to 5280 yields 1.8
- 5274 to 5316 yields 2.4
